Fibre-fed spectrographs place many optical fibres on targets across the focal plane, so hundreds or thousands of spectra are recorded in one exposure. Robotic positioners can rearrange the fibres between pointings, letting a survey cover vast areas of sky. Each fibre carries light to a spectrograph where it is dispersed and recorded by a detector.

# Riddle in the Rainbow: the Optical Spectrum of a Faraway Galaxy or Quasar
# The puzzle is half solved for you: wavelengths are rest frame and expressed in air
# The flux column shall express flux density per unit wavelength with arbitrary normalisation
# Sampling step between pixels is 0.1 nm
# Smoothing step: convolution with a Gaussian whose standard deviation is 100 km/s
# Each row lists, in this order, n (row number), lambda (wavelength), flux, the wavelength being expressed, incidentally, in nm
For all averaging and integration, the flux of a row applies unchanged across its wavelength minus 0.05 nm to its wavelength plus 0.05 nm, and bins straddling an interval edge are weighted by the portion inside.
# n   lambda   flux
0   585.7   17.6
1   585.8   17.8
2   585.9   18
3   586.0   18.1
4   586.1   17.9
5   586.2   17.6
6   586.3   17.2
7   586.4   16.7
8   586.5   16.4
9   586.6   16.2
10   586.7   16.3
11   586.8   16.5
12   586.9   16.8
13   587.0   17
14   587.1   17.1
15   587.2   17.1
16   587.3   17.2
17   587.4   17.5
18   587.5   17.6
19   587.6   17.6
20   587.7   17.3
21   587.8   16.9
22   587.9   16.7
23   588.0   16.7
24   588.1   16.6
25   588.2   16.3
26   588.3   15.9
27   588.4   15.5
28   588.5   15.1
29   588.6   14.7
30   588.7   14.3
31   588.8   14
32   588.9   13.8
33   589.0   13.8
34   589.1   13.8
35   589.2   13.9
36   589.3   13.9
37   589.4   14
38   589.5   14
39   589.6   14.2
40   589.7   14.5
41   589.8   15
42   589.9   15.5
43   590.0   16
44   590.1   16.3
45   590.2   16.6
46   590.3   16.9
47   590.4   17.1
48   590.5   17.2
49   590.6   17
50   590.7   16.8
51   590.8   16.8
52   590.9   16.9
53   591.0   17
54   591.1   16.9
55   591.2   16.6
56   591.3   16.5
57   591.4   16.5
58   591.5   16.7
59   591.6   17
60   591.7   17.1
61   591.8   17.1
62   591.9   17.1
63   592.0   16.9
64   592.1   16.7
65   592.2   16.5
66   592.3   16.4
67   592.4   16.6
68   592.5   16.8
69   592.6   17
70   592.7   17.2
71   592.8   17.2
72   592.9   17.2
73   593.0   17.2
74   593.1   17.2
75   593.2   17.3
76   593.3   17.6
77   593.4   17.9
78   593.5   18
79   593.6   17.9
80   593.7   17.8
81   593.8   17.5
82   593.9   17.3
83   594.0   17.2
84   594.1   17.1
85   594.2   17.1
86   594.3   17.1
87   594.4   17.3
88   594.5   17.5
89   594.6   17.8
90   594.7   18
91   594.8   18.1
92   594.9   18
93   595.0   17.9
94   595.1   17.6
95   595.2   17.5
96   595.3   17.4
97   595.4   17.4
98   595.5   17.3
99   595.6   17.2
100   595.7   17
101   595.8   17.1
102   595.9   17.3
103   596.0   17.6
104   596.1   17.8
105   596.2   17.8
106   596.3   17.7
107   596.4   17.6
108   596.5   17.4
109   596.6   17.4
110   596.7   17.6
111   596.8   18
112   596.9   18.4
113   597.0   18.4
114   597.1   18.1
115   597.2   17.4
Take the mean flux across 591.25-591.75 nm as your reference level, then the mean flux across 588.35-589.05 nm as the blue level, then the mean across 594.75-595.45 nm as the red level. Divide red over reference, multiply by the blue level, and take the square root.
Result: 3.907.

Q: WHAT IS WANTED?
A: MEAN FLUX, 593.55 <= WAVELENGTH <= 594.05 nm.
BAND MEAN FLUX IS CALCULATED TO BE 17.5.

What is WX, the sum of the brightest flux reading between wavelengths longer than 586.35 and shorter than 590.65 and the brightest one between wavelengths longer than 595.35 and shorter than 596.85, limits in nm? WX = 35.6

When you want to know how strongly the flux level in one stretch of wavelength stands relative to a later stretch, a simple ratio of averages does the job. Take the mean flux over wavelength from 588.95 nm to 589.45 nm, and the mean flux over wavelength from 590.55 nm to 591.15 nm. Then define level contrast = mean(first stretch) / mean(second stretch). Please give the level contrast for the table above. 0.82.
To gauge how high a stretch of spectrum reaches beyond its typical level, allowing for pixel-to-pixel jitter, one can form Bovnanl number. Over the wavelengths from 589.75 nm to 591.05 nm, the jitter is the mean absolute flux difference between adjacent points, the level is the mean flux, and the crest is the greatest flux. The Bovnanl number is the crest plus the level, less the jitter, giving 33.5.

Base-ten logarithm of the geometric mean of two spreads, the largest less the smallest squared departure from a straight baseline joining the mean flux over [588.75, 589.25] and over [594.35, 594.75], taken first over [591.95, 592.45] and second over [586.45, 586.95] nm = 0.24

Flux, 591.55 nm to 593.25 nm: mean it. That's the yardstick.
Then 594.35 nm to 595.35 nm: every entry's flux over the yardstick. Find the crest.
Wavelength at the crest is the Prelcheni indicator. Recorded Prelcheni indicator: 594.8 nm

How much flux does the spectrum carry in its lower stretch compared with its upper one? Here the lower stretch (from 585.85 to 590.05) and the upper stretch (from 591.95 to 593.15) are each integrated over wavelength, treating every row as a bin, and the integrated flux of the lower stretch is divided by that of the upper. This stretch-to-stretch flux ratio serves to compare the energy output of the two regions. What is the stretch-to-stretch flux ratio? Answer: 3.3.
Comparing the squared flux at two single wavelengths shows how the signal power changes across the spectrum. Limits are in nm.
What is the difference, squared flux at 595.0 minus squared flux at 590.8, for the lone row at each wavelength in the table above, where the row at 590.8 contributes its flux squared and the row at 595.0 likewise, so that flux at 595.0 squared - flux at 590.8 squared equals 38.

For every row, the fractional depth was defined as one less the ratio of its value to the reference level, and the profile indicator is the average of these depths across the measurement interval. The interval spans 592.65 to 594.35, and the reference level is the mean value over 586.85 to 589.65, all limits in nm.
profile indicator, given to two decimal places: -0.11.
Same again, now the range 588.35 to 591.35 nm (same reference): 0.01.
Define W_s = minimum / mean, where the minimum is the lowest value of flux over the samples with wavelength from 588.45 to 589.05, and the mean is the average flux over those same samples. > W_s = 0.966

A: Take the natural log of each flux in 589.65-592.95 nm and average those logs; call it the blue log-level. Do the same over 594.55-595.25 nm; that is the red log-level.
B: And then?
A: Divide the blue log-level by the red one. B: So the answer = 0.976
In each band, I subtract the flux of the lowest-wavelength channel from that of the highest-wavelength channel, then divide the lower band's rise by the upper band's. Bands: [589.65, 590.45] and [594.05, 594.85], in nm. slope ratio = 2.6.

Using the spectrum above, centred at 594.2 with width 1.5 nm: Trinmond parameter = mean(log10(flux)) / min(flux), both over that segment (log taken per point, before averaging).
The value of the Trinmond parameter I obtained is 0.0728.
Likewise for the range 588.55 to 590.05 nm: 0.0838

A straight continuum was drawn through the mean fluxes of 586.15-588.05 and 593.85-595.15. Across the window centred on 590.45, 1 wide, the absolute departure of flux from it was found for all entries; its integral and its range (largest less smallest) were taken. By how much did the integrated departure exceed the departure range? -0.7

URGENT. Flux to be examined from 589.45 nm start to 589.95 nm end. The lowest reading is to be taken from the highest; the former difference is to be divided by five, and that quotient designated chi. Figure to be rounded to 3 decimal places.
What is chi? 0.300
